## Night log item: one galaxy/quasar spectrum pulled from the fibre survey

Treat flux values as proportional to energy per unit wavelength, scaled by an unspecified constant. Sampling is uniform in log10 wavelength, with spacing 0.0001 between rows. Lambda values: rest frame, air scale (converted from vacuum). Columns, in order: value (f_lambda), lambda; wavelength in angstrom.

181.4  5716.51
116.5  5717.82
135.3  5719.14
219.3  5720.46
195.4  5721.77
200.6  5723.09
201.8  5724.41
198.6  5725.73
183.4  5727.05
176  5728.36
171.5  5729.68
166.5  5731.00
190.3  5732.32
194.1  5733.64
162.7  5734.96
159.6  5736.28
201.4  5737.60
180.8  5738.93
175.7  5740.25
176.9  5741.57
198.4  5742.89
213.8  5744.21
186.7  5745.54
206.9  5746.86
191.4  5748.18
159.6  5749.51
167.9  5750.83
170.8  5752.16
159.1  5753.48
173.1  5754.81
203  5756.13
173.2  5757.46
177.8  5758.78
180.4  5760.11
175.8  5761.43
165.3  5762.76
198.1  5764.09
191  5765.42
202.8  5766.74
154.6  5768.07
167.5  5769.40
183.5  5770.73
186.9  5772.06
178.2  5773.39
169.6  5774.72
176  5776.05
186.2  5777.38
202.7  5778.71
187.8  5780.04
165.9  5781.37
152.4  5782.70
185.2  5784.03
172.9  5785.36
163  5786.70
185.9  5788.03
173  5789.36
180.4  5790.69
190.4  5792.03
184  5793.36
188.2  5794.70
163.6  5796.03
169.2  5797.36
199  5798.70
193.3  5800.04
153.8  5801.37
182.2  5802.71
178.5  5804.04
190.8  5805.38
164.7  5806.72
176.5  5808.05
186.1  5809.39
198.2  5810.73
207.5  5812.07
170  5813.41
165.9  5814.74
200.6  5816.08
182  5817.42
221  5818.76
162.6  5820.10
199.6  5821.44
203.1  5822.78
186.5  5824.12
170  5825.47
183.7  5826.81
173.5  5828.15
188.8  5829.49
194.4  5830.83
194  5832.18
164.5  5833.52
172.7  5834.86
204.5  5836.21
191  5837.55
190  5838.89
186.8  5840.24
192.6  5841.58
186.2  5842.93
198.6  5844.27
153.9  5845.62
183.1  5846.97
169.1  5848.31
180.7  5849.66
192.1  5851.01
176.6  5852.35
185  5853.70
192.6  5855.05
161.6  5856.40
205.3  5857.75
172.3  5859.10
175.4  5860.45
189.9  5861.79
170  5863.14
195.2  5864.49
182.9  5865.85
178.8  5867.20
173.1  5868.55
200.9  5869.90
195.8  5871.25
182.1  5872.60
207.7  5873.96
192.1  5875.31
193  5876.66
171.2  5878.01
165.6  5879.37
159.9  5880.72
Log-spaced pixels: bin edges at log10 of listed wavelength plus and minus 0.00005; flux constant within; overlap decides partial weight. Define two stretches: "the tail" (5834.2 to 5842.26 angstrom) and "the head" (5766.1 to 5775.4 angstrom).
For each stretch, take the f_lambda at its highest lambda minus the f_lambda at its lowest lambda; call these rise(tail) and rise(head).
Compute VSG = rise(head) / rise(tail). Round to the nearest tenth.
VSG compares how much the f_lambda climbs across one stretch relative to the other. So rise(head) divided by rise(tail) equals -1.7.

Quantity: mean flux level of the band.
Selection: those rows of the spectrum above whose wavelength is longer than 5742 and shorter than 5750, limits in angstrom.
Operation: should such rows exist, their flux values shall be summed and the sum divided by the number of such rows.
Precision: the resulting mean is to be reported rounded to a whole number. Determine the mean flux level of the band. 193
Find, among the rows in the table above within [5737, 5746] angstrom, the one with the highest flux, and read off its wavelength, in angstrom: 5744.21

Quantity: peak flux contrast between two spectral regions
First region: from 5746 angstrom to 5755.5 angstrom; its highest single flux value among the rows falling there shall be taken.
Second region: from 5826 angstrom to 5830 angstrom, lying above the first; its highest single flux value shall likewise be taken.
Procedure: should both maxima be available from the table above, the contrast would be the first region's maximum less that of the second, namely 18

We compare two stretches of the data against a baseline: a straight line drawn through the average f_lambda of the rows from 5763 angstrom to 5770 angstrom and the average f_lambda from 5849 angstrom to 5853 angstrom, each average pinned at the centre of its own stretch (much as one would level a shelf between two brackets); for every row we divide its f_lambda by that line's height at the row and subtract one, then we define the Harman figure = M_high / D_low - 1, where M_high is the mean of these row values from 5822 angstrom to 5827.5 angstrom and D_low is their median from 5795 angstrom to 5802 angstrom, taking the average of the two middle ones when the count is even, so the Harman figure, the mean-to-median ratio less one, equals -1.2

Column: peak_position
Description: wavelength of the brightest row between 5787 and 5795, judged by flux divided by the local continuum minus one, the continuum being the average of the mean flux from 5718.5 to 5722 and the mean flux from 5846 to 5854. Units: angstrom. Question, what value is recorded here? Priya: 5792.03 angstrom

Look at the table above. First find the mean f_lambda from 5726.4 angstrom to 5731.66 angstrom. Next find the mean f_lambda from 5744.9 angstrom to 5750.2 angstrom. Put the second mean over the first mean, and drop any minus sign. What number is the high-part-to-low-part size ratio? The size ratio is 1.07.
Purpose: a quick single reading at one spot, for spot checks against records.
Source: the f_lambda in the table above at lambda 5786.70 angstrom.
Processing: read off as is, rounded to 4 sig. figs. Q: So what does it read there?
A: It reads 163.0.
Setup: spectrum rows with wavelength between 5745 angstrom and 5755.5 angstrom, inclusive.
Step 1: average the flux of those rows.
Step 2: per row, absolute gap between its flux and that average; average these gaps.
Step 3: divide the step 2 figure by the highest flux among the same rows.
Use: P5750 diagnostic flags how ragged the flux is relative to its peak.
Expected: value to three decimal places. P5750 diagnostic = 0.065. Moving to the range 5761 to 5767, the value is 0.063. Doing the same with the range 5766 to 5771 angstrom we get 0.079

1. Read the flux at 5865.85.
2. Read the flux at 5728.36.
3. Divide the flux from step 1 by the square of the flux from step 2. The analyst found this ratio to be 0.0059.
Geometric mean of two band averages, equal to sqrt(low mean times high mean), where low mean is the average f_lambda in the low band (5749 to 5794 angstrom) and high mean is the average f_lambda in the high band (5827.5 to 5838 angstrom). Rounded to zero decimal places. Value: 182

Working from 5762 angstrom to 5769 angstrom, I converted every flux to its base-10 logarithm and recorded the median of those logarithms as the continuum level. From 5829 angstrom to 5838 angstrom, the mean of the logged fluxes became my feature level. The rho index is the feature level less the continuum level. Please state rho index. -0.010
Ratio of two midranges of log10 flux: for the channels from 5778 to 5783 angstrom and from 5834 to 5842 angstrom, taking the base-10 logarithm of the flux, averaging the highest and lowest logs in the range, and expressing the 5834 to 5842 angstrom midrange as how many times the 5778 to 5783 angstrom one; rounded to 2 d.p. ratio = 1.01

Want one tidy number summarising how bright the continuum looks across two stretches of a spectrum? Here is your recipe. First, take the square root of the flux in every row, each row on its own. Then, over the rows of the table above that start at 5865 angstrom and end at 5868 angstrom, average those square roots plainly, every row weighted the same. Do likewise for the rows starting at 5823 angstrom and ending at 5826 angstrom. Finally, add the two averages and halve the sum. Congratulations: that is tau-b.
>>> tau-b 13.4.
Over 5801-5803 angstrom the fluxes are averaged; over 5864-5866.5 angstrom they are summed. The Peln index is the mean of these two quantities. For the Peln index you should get 273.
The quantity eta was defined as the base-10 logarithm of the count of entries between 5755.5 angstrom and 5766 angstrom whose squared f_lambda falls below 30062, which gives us 0.30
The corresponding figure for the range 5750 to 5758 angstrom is 0.70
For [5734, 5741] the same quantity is 0.30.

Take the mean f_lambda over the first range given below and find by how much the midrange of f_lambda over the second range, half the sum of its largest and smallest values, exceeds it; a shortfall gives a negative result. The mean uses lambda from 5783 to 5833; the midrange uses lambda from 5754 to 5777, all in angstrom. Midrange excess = -4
